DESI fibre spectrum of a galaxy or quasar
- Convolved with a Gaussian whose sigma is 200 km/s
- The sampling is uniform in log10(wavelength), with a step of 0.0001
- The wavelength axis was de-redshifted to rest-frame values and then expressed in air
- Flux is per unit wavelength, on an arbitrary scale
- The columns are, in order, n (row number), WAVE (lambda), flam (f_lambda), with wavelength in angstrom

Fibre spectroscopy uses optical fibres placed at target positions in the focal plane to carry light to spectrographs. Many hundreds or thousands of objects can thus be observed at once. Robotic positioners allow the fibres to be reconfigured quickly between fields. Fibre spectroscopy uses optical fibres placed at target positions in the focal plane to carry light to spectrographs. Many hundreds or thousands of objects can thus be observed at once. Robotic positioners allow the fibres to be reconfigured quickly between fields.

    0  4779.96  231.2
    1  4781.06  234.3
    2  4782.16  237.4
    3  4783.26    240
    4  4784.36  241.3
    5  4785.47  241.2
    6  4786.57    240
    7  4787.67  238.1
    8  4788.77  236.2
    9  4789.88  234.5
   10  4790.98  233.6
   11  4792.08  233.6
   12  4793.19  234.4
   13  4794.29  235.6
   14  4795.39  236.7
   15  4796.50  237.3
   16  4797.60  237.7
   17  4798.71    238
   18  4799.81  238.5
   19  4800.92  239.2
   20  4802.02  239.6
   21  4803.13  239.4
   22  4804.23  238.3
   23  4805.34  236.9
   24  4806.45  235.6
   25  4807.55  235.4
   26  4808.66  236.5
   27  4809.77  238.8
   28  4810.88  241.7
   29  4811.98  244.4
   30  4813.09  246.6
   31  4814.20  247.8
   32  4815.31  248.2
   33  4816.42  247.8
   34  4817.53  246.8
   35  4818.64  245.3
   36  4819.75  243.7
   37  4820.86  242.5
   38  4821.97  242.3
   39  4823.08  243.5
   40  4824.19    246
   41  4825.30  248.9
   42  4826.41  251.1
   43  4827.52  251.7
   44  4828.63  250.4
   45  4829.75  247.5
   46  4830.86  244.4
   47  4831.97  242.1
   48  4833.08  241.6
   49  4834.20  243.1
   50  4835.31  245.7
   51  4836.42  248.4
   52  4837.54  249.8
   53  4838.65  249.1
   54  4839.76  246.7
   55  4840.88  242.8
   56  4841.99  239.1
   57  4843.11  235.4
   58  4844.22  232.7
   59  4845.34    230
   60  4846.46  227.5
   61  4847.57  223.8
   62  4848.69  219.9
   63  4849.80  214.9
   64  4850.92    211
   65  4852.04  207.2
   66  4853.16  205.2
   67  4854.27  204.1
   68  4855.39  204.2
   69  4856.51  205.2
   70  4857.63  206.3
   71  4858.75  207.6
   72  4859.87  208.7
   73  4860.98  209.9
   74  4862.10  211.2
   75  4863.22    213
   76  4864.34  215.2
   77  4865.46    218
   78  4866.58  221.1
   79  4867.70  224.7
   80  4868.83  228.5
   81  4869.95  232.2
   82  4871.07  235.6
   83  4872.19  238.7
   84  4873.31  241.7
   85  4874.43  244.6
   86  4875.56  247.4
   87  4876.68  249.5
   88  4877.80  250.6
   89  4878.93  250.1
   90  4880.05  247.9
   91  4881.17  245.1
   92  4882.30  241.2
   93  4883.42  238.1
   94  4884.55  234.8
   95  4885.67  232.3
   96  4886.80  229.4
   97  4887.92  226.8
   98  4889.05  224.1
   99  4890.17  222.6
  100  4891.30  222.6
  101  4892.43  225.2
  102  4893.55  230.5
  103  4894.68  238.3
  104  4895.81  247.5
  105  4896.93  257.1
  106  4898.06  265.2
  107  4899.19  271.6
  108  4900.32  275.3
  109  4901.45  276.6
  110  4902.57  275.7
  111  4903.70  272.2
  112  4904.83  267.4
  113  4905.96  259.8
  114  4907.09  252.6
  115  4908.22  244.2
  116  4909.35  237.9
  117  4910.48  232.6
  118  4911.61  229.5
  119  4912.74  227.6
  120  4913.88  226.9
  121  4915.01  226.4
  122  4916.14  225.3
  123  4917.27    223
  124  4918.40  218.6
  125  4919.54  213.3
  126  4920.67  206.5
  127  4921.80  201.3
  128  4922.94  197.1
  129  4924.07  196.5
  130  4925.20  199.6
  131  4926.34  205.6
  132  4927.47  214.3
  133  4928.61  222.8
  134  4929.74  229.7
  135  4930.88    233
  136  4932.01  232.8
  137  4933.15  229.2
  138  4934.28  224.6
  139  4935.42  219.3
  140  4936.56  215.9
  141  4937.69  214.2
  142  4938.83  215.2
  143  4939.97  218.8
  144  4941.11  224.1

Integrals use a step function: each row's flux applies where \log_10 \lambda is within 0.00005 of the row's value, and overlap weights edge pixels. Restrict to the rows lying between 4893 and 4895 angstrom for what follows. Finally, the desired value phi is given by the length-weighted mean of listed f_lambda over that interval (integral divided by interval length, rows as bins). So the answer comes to 234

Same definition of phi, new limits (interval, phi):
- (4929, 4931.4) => 231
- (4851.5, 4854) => 206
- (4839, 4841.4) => 245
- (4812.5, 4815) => 247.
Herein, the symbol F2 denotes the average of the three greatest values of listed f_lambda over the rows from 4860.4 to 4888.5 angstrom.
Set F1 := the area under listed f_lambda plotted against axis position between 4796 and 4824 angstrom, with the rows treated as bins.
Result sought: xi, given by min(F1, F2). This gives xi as 250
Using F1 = 6758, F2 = 250.1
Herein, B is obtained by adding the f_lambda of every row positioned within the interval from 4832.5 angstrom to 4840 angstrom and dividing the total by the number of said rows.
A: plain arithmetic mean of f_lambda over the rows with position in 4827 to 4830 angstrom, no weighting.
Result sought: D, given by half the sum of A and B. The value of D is 248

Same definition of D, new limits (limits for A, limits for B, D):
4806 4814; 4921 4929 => 223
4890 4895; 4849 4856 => 218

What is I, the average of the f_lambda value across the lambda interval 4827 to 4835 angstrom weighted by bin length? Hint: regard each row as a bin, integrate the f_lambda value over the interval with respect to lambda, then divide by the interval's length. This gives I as 246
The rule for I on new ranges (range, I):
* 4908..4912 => 236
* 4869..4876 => 239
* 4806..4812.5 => 239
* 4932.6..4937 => 222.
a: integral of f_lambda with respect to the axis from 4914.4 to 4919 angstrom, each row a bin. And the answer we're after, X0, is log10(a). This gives 3.01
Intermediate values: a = 1027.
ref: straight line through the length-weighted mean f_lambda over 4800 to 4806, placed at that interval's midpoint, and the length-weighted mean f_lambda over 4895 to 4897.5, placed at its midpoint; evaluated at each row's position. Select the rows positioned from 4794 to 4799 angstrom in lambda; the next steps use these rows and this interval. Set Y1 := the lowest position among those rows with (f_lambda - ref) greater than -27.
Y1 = 4794.29 angstrom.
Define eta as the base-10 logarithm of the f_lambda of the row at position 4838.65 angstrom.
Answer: 2.40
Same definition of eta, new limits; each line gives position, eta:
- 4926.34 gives 2.31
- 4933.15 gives 2.36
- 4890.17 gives 2.35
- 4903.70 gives 2.43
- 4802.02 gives 2.38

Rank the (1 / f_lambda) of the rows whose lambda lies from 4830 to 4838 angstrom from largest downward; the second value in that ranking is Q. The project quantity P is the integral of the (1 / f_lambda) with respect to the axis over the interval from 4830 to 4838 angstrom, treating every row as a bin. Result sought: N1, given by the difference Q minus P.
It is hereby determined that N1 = -0.029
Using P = 0.0327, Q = 0.0041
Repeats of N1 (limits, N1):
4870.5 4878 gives -0.027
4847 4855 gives -0.033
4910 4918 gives -0.031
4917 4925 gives -0.034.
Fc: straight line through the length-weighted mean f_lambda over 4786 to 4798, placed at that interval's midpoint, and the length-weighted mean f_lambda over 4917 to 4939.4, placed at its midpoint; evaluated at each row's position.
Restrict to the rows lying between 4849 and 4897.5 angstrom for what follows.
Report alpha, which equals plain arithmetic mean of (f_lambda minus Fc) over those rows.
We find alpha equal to 3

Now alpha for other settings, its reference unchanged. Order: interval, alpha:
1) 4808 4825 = 12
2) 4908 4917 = 13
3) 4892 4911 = 35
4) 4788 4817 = 4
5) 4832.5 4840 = 17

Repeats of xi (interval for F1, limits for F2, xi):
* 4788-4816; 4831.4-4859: 249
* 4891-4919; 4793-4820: 248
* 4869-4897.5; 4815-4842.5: 251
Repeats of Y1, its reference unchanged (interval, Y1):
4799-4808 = 4799.81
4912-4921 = 4912.74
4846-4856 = 4846.46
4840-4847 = 4840.88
